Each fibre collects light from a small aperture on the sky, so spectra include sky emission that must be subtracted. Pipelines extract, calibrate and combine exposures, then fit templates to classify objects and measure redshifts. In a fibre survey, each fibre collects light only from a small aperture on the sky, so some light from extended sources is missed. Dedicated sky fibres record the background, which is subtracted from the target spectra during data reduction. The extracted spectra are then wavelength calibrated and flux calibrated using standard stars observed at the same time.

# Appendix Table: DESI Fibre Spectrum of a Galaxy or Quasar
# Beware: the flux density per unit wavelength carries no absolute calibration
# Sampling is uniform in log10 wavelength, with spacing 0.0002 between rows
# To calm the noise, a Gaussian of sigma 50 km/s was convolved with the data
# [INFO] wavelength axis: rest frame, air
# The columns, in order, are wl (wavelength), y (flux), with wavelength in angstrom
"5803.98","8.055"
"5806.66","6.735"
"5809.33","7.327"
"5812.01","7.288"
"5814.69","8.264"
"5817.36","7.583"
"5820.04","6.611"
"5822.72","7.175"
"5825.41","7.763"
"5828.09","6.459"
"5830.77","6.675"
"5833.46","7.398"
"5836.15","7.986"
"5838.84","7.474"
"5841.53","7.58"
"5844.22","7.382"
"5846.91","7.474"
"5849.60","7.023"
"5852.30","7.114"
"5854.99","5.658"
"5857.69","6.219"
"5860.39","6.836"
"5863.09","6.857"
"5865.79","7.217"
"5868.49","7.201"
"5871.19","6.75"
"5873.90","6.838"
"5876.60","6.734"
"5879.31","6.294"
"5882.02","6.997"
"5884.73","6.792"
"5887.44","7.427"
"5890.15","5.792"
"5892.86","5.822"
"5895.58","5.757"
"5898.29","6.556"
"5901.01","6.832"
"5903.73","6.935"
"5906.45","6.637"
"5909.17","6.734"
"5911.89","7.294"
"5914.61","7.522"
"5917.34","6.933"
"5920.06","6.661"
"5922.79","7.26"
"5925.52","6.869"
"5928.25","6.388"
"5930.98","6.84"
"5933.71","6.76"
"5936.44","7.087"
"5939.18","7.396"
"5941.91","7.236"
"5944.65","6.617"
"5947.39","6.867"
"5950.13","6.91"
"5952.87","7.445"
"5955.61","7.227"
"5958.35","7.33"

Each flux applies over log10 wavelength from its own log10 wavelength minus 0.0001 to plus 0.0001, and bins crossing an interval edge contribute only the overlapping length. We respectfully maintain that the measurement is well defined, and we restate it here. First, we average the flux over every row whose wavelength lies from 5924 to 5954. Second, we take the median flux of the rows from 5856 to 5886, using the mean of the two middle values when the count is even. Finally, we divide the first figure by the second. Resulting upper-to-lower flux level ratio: 1.02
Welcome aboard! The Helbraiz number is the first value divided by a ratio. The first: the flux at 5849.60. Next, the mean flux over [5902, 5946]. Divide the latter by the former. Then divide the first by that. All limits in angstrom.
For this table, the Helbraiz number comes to 7.1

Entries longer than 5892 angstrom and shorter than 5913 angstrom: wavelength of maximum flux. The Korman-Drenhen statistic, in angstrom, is 5911.89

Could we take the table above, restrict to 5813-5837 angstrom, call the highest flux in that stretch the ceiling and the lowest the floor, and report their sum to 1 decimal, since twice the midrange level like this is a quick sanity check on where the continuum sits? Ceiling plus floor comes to 14.7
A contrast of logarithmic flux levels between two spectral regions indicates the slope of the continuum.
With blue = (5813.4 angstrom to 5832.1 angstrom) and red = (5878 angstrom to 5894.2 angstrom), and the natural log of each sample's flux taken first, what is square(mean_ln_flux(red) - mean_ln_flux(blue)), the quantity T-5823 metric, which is 0.010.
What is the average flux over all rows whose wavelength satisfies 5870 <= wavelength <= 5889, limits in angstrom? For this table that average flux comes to 6.8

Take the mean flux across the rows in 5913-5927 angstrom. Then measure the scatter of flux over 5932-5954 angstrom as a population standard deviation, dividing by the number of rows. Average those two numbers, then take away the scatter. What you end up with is 3.38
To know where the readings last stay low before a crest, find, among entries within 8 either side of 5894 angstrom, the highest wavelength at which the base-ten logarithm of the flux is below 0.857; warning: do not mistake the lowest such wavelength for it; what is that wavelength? 5901.01 angstrom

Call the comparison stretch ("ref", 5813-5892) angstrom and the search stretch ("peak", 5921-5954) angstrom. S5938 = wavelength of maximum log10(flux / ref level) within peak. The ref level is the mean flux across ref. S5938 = 5952.87 angstrom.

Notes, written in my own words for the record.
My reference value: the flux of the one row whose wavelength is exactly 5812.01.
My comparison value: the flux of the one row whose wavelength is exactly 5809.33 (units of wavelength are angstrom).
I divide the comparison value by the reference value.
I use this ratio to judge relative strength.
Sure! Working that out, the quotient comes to 1.01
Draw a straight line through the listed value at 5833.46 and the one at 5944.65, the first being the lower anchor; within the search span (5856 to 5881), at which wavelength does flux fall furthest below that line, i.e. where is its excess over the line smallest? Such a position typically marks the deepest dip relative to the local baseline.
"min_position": 5857.69 angstrom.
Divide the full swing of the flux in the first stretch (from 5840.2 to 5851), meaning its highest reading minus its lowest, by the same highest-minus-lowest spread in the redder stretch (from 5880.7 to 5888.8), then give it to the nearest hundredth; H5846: 0.88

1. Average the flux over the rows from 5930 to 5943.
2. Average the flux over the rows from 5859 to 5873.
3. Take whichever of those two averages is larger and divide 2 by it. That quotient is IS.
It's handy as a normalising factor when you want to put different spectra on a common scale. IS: 0.283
